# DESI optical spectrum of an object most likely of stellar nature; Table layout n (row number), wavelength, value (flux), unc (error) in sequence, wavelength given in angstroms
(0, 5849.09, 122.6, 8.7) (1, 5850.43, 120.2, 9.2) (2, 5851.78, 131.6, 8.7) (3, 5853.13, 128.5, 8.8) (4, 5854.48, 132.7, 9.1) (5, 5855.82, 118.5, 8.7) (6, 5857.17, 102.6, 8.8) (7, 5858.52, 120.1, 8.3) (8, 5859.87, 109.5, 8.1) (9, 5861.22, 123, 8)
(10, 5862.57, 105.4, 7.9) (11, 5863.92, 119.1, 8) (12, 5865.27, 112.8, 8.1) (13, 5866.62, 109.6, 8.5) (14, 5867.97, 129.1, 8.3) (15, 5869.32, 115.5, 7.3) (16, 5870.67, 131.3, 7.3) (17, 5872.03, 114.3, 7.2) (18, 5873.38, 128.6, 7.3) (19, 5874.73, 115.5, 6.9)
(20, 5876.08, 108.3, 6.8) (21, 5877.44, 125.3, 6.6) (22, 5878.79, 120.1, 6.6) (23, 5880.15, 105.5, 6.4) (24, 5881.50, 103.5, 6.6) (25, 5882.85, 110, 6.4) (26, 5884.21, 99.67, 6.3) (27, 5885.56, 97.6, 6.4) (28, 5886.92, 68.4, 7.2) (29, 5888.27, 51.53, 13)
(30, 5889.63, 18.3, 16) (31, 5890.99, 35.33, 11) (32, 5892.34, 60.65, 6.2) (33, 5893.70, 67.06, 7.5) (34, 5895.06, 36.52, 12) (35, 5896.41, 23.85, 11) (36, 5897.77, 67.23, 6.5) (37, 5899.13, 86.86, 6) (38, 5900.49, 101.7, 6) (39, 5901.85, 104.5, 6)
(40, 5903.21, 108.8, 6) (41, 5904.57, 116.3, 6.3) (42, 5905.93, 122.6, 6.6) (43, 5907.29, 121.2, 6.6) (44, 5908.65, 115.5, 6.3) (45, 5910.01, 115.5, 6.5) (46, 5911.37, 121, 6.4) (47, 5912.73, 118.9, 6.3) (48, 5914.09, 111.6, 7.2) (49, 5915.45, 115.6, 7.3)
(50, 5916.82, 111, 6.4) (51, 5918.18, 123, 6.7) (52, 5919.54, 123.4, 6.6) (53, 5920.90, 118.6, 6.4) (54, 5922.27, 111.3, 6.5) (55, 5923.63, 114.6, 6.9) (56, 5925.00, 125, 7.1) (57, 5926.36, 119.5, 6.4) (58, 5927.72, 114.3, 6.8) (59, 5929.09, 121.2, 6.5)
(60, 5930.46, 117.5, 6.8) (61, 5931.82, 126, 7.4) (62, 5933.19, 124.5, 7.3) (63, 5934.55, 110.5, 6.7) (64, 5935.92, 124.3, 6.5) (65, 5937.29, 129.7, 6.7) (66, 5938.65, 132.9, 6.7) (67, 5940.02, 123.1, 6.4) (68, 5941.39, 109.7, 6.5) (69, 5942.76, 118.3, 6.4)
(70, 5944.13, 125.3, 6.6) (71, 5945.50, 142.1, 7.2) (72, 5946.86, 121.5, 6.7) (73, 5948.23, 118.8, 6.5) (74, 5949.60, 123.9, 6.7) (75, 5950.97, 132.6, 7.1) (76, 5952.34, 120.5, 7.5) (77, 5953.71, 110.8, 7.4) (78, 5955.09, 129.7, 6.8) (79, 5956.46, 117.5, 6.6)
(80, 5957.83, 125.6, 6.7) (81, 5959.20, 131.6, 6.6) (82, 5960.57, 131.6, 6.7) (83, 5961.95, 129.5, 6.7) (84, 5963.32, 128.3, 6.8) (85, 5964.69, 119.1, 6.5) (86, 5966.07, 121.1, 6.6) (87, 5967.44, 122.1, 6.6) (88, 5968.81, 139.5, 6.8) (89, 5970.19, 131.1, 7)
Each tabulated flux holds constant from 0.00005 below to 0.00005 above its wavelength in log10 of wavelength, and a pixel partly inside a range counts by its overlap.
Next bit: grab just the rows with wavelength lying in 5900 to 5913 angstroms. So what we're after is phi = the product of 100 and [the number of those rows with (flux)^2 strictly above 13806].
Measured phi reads 400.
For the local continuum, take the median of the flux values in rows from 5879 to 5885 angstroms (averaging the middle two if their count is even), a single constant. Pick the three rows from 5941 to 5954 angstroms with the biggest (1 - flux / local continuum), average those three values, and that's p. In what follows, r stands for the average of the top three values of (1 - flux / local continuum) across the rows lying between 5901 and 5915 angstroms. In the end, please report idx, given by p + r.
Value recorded -0.117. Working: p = -0.081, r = -0.04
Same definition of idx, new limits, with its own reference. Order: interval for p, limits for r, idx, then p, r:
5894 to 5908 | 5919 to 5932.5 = 0.508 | 0.593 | -0.09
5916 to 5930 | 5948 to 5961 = -0.181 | -0.074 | -0.11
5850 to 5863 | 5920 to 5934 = -0.098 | -0.013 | -0.09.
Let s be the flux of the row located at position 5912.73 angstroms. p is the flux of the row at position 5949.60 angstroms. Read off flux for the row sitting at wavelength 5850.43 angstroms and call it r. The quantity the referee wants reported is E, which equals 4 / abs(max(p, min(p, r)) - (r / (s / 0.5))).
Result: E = 0.032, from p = 123.9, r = 120.2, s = 118.9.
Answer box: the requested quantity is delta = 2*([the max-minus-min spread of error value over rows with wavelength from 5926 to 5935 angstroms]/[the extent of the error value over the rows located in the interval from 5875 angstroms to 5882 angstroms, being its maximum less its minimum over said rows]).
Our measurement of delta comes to 5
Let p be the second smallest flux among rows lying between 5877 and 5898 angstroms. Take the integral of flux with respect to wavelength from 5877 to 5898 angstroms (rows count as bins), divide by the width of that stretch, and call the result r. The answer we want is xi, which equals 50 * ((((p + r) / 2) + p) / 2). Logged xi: 1819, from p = 23.85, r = 74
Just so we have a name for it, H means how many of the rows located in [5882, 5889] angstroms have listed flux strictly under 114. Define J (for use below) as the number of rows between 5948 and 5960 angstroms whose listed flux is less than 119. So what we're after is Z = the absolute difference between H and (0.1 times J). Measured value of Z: 4.7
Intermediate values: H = 5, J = 3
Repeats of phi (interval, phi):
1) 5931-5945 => 800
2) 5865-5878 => 400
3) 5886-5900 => 0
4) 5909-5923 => 500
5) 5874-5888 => 200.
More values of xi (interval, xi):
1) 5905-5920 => 5661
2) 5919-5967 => 5677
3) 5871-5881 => 5524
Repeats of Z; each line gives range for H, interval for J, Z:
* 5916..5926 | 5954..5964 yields 1.9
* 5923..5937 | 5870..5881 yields 0.6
